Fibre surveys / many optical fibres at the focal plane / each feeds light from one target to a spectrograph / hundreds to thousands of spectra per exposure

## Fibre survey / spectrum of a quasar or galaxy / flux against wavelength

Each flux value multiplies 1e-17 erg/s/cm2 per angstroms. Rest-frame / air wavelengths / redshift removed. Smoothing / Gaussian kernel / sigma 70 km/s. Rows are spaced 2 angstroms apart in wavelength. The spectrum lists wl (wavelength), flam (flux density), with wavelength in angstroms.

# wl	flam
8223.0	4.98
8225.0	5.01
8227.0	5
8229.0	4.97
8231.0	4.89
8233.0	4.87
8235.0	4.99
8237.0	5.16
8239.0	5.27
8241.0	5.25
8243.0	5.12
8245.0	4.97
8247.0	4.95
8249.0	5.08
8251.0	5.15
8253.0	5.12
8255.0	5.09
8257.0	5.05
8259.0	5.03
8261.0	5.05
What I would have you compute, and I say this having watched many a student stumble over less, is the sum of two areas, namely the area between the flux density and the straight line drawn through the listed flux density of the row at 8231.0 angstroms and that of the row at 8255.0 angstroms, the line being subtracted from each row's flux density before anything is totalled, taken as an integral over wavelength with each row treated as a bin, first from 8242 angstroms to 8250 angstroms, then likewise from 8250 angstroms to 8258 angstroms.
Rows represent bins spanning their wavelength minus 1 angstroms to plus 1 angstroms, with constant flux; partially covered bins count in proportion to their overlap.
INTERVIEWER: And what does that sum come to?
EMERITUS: 0.3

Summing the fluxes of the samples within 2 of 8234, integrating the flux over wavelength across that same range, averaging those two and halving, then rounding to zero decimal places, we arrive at 7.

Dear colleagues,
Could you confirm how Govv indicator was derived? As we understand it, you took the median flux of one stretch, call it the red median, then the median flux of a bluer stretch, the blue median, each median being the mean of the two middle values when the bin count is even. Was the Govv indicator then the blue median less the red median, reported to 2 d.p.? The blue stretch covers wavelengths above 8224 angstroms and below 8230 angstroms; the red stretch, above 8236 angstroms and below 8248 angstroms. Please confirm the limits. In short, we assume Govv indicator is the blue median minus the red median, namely -0.14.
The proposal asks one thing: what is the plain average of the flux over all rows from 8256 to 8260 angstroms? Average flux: 5.04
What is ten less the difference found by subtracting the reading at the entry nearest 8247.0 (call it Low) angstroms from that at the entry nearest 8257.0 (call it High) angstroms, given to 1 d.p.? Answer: 9.9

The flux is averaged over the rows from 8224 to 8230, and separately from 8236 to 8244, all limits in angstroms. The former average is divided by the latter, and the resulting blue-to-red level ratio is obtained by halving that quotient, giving 0.480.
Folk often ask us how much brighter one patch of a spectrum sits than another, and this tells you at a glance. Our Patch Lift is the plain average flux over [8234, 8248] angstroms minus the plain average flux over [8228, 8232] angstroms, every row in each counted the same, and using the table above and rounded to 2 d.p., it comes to 0.17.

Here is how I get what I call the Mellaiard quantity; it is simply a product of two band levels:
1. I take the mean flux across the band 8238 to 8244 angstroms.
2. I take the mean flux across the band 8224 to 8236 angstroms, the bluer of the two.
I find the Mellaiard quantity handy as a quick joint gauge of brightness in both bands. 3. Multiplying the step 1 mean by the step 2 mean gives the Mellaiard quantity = 25.8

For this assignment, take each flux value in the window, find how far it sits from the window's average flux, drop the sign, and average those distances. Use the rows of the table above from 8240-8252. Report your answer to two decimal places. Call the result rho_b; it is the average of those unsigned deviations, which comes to 0.09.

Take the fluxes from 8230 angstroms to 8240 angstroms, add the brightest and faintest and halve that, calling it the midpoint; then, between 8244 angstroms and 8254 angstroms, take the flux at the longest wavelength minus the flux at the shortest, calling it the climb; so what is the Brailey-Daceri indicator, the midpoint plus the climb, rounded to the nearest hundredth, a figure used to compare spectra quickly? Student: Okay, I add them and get 5.22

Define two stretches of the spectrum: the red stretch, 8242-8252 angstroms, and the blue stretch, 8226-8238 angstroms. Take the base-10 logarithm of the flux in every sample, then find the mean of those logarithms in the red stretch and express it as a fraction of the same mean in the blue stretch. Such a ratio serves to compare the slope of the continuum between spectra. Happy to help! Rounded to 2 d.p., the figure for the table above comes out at 1.01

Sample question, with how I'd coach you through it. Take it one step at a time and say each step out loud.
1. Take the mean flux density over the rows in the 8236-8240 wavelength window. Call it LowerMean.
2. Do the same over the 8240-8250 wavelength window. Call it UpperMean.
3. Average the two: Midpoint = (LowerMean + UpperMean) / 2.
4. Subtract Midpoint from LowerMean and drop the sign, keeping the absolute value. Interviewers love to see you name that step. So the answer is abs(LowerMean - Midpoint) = 0.07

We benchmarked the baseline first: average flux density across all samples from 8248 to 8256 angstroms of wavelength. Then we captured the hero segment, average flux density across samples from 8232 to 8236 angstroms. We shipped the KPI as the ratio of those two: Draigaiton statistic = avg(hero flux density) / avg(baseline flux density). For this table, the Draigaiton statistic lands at 0.96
